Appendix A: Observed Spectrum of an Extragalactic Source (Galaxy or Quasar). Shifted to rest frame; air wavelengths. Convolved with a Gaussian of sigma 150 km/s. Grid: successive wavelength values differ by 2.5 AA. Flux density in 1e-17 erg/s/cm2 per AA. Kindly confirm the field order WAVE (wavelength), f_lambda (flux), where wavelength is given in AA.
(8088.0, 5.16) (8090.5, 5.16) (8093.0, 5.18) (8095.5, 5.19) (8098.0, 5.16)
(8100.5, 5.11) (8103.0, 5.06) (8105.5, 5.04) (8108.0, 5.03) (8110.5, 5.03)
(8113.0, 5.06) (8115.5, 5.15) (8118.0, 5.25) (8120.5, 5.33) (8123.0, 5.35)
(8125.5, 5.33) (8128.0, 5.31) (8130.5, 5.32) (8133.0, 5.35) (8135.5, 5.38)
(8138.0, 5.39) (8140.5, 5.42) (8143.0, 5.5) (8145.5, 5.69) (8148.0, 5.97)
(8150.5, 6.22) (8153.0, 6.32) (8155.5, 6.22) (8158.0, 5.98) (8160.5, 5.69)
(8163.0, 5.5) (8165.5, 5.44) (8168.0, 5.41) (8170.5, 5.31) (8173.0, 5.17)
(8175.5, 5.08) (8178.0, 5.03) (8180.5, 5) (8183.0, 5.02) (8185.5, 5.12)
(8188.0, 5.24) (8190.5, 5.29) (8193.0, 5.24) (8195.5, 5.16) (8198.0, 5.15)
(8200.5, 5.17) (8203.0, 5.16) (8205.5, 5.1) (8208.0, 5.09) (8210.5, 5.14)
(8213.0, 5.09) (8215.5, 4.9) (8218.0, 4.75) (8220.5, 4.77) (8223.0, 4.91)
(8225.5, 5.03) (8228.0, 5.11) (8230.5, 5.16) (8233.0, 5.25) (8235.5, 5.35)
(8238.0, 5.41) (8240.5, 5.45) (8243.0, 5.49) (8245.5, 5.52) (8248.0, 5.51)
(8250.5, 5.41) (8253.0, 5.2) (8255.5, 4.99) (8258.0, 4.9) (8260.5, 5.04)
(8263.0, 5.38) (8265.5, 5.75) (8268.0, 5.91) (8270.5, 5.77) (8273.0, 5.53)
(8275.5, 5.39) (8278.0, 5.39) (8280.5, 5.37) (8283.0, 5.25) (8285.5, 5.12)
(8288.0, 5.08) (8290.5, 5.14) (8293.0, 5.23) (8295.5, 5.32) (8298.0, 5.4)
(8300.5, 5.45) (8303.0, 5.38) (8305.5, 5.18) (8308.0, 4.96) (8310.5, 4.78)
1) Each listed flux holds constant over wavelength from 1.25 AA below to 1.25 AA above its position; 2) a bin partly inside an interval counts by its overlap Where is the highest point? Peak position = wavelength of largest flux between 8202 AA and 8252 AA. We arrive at 8245.5 AA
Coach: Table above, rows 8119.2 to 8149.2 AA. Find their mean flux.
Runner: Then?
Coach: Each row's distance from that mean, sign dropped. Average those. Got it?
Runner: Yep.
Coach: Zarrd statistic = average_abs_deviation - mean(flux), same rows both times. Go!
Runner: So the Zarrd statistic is -5.31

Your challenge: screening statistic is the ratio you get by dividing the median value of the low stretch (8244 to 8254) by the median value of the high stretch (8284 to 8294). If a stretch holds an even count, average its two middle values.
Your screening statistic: 1.06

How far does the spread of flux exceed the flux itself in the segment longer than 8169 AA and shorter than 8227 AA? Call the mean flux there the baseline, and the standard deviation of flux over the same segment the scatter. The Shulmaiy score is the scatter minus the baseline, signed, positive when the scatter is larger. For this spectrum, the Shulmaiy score -4.94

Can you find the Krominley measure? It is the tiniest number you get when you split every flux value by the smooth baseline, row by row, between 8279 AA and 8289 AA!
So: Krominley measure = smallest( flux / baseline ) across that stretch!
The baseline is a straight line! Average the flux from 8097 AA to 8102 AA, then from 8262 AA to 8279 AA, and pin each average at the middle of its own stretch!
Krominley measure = 0.90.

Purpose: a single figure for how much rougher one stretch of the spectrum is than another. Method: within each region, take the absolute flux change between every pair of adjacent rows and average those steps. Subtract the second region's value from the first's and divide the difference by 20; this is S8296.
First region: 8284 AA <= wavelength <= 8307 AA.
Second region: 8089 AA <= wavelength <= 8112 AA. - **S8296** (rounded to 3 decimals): 0.003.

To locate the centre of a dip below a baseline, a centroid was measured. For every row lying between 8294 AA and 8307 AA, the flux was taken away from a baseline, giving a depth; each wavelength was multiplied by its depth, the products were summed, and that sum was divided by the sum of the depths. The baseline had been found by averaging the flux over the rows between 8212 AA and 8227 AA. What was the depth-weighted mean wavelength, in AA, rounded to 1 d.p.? 8300.2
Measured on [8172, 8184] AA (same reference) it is 8176.7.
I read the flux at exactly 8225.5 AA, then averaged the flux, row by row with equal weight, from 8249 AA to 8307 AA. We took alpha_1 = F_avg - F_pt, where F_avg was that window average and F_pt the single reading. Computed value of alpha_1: 0.3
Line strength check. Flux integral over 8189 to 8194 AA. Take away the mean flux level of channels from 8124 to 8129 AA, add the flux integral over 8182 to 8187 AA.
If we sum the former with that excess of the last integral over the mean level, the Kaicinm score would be 46.4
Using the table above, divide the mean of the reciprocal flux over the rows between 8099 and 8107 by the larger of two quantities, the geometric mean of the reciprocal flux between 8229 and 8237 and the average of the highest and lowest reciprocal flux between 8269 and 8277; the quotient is 1.04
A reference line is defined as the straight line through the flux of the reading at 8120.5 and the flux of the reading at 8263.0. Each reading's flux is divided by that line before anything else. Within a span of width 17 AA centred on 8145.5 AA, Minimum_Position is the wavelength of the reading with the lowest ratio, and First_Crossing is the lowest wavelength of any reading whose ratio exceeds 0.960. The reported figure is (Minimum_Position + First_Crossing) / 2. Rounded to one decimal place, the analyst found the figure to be 8138.0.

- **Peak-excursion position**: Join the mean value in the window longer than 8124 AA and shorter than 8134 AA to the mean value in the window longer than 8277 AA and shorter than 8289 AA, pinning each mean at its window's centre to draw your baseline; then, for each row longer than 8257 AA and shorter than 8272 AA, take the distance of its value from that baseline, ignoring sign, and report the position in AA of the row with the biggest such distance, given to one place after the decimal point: 8268.0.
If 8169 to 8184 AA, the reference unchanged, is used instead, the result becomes 8180.5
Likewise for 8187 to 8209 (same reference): 8208.0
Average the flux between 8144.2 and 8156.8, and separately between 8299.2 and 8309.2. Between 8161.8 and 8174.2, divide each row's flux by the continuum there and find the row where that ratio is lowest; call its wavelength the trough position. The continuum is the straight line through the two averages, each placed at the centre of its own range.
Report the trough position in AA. 8173.0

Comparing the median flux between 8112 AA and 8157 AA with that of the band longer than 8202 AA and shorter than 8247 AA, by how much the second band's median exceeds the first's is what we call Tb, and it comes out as -0.24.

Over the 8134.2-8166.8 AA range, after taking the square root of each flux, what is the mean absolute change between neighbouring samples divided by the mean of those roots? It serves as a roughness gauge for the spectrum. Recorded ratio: 0.0131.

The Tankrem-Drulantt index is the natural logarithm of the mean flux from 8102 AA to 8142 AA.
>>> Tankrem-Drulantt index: 1.66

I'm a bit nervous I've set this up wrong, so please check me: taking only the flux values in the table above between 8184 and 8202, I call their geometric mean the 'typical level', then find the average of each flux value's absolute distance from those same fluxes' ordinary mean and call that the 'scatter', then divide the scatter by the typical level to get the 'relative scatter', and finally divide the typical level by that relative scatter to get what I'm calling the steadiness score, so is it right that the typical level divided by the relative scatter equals 517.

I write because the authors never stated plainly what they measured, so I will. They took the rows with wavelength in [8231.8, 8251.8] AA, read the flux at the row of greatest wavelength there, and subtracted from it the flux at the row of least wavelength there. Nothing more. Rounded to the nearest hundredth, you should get 0.16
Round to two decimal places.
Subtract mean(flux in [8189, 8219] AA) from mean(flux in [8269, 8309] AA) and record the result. 0.21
